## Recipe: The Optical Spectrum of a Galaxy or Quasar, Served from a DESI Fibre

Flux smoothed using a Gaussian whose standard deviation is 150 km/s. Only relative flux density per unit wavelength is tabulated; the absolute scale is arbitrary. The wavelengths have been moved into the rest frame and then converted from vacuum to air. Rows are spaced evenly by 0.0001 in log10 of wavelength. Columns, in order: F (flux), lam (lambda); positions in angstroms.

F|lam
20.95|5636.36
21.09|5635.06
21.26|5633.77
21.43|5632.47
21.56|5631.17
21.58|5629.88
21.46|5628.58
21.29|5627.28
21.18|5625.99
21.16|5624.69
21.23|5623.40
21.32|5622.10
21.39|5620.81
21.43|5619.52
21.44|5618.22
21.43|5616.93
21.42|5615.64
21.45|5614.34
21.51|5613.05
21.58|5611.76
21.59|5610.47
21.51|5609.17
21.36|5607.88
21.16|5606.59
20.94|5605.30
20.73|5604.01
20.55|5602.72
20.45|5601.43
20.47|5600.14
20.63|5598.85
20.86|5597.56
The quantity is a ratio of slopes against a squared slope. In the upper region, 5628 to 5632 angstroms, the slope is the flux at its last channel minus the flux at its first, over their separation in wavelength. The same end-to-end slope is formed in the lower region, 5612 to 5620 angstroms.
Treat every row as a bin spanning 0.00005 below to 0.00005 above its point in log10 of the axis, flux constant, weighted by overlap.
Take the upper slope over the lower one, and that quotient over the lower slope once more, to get 253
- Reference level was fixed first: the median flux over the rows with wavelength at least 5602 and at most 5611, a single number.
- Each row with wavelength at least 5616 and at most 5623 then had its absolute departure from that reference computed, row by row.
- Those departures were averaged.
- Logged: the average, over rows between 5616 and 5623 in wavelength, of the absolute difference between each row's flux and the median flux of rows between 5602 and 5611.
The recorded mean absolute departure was 0.24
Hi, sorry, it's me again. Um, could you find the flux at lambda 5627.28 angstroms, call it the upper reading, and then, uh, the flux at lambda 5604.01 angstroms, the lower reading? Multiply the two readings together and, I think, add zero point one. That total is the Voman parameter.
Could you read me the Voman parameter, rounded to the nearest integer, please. 441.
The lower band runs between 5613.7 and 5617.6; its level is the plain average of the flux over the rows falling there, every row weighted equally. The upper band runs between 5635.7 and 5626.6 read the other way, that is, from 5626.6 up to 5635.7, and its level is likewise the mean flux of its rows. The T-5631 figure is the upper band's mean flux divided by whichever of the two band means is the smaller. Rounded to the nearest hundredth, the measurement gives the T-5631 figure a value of 1.00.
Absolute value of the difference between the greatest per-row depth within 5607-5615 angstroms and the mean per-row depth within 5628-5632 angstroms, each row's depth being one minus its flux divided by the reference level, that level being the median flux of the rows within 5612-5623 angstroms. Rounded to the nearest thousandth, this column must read 0.008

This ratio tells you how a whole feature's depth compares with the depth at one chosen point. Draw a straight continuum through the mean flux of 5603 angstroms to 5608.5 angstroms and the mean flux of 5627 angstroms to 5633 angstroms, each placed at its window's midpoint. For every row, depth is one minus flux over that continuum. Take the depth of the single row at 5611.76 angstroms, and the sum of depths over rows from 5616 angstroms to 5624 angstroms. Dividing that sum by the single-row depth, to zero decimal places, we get 1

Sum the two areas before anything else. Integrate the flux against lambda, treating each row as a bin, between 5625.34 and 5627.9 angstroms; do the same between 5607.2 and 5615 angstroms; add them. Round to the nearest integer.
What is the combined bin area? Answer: 222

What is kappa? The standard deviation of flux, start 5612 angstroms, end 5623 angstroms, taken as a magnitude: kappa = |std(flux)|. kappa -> 0.05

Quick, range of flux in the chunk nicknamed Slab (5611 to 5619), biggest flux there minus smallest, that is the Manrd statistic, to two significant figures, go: 0.16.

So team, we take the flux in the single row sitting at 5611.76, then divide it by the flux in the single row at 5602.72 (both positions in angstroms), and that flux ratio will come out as 1.05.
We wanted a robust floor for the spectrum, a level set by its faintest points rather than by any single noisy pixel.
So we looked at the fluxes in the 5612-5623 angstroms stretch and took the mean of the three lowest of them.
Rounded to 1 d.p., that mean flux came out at 21.4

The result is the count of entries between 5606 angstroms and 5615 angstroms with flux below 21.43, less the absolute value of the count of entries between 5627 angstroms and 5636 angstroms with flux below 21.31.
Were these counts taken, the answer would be -1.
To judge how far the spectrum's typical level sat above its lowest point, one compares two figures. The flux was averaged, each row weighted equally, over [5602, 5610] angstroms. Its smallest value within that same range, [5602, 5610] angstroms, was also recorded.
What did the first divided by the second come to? 1.02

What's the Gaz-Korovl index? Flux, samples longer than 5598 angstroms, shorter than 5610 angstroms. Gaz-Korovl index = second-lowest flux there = 20.47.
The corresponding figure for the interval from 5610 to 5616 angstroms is 21.45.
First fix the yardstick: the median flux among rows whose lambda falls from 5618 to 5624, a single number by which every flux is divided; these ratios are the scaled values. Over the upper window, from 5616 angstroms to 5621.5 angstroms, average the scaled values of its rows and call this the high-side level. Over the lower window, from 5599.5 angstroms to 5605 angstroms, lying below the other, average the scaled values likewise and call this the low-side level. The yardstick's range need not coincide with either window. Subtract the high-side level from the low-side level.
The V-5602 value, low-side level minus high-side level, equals -0.041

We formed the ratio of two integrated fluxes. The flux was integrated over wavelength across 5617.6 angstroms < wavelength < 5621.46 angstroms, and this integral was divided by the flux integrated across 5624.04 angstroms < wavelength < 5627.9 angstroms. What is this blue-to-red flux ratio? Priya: 1.009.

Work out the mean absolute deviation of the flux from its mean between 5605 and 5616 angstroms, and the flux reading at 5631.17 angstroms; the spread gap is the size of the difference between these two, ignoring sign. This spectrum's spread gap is 21.4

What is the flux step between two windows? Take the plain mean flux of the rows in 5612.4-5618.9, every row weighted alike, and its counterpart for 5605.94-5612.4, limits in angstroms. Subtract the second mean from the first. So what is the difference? 0.01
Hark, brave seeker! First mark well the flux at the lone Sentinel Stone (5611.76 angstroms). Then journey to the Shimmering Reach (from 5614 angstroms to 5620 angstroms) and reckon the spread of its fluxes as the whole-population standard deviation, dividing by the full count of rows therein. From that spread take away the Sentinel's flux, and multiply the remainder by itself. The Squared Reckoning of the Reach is 465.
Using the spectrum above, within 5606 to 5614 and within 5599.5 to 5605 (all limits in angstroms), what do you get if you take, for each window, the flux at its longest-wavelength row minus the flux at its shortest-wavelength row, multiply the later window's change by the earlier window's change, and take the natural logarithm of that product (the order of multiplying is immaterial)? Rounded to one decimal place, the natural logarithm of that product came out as -2.4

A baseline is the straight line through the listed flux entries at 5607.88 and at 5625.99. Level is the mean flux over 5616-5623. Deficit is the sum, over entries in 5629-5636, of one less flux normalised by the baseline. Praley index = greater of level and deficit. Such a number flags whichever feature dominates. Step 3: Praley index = 21.4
